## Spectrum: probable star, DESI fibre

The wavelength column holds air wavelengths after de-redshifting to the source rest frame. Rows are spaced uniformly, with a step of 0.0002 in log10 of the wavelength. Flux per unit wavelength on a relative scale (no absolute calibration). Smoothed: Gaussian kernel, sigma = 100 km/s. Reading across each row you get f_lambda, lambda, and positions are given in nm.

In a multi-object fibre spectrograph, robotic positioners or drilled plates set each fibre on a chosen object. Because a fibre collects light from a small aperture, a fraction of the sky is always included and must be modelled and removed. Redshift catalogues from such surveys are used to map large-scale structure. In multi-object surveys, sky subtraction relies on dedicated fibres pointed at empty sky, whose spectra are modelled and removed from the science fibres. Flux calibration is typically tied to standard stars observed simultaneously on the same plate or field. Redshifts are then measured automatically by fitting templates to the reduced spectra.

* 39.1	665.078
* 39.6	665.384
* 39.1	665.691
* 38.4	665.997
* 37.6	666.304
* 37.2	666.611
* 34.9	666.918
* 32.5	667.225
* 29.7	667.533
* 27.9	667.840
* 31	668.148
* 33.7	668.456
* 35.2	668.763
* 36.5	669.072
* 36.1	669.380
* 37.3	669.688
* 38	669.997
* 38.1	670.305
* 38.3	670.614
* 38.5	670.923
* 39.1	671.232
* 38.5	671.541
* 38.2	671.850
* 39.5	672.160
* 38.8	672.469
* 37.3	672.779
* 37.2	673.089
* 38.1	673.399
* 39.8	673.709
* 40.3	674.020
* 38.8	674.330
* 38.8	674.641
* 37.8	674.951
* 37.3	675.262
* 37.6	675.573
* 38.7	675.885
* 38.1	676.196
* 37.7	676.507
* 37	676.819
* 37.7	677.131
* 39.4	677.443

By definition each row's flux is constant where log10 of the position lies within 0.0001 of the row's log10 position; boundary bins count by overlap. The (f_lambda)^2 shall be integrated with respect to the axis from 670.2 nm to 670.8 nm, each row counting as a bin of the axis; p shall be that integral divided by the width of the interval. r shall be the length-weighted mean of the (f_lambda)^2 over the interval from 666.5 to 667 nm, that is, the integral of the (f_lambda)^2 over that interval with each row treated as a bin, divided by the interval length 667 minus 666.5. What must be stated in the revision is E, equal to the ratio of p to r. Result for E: 1.12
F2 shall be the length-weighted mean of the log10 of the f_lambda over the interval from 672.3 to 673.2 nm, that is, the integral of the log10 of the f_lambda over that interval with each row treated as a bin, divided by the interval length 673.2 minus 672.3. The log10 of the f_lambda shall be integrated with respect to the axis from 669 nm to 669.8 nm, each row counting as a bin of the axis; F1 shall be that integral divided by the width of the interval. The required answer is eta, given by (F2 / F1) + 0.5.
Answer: 1.51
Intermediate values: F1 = 1.56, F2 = 1.578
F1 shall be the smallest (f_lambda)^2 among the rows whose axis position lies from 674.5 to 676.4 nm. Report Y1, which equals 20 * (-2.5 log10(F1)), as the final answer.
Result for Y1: -157.2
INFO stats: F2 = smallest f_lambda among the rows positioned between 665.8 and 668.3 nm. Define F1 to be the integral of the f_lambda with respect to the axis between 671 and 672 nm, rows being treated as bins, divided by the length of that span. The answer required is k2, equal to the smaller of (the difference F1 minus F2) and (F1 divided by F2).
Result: 1.4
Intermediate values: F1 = 38.6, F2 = 27.9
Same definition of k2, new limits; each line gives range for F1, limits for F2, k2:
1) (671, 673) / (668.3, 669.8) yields 1.1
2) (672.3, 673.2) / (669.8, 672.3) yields -0.2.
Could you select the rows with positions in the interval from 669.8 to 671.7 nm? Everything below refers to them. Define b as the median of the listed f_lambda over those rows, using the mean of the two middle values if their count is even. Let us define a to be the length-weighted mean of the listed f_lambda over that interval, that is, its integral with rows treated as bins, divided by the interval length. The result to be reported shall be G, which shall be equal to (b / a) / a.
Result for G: 0.0260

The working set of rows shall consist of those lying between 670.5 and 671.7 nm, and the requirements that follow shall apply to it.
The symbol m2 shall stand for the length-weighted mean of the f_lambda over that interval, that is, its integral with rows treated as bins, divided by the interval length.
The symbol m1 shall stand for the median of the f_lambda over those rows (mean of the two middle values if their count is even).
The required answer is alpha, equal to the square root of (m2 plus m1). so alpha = 8.78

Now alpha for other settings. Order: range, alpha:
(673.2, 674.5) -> 8.86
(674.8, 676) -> 8.69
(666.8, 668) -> 7.89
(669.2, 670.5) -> 8.66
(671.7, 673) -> 8.77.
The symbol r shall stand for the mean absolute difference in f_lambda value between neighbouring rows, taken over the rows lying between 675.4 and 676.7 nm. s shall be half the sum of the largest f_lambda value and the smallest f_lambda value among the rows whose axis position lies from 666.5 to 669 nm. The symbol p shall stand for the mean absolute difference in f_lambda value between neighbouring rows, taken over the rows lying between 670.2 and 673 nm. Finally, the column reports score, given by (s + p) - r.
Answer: 33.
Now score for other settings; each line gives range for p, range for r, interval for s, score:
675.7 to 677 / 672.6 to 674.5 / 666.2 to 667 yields 36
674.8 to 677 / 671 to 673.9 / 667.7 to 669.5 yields 32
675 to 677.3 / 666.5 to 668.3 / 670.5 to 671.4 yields 37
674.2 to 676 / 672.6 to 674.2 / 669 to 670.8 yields 37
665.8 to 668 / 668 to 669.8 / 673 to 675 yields 39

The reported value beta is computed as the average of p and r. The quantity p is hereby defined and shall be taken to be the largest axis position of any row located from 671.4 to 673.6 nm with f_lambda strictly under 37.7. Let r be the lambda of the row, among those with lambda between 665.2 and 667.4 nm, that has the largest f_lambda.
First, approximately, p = 673.089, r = 665.384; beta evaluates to 669.24 nm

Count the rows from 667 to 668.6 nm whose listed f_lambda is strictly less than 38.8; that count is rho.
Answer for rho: 5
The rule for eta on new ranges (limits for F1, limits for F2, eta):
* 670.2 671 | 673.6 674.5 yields 1.51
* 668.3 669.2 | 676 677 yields 1.52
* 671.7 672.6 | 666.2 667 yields 1.48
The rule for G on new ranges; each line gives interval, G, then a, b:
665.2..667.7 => 0.0287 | 36.1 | 37.4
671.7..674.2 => 0.0258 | 38.6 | 38.5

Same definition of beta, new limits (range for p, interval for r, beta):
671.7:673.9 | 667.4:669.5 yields 671.08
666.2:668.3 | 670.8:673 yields 670.15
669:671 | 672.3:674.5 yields 671.85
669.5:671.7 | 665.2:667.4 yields 667.54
